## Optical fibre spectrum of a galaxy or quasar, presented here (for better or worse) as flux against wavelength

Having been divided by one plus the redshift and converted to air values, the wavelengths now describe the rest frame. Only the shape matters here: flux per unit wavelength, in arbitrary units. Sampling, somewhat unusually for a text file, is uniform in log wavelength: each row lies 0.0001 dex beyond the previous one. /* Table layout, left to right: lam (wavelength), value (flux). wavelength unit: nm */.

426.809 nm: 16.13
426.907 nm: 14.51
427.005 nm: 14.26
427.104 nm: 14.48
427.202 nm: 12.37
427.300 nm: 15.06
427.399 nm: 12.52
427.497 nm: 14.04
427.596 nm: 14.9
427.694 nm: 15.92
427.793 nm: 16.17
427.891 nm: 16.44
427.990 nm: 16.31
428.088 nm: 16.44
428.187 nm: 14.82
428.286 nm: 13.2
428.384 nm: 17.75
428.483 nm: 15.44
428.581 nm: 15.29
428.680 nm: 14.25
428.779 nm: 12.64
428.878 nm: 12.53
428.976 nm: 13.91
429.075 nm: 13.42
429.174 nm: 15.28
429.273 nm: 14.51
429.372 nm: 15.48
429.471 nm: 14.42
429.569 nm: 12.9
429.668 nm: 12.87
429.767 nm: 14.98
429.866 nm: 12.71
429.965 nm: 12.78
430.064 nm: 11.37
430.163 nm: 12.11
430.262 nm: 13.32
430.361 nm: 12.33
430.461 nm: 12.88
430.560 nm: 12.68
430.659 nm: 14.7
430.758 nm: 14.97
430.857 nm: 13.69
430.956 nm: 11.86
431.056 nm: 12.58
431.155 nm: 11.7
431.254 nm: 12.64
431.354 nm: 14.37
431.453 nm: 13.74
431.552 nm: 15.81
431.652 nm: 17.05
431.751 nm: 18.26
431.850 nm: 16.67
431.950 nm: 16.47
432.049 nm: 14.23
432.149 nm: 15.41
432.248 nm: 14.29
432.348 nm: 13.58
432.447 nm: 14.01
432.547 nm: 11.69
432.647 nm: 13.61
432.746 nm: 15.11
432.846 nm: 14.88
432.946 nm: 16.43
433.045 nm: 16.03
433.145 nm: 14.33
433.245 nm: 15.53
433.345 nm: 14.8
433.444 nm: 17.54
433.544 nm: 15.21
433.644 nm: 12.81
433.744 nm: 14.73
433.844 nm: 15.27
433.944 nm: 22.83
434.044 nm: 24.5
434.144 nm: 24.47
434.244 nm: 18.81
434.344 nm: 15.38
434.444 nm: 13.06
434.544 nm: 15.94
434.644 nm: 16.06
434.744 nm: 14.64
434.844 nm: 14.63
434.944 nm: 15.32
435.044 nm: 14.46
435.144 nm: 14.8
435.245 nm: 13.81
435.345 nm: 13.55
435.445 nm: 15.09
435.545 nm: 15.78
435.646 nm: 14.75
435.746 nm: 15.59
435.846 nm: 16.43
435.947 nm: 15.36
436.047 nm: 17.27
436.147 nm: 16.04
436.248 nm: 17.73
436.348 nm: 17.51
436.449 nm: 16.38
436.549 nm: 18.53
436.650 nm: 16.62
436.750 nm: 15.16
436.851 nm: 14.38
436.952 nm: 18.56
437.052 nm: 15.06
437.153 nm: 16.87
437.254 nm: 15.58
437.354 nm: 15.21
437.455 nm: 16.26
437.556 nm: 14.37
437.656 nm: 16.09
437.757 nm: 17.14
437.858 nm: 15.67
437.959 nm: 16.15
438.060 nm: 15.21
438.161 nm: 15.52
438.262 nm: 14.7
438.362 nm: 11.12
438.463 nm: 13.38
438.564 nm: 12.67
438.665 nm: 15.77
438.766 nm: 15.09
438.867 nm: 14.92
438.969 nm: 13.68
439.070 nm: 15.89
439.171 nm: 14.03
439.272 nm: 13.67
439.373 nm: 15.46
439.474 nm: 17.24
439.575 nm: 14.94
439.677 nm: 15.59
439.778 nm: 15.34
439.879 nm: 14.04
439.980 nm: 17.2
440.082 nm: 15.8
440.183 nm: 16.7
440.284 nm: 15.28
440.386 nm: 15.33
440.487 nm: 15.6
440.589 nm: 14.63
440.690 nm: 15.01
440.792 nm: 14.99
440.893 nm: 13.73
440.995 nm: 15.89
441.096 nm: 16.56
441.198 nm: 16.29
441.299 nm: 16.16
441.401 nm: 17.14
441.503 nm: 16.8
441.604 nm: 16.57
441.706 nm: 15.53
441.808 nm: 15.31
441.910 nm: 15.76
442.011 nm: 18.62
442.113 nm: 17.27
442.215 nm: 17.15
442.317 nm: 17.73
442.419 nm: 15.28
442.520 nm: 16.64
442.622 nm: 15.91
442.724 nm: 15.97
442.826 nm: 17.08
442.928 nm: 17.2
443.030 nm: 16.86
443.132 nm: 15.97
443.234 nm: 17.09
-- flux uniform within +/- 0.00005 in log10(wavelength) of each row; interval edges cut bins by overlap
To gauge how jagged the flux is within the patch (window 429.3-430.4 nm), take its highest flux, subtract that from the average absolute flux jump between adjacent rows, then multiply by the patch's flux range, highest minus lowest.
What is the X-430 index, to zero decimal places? -59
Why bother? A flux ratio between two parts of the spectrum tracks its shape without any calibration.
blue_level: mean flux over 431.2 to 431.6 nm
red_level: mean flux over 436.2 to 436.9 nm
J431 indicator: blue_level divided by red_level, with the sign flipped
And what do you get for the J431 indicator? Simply -0.85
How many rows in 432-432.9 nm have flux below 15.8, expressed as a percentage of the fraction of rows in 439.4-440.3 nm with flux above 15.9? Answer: 2700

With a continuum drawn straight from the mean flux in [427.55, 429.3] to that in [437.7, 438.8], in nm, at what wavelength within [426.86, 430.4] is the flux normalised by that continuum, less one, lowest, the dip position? 430.064 nm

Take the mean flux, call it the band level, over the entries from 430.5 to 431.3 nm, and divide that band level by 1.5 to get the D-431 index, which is 8.7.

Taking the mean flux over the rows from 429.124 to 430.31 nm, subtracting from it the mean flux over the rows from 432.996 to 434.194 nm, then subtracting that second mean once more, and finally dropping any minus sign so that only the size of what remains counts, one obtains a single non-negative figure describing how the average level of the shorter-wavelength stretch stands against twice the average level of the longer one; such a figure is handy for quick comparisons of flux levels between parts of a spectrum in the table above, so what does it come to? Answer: 21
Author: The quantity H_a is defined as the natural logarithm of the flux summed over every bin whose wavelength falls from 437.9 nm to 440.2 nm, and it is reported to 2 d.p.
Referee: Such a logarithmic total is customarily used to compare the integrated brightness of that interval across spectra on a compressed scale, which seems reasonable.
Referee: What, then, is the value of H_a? 5.84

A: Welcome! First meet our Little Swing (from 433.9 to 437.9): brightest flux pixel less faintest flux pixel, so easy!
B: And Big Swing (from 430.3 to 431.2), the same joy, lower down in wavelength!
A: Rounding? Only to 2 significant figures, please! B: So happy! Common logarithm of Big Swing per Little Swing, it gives -0.54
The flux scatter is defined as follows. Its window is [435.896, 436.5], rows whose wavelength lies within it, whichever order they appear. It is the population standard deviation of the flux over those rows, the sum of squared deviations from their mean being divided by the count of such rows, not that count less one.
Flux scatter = 0.85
